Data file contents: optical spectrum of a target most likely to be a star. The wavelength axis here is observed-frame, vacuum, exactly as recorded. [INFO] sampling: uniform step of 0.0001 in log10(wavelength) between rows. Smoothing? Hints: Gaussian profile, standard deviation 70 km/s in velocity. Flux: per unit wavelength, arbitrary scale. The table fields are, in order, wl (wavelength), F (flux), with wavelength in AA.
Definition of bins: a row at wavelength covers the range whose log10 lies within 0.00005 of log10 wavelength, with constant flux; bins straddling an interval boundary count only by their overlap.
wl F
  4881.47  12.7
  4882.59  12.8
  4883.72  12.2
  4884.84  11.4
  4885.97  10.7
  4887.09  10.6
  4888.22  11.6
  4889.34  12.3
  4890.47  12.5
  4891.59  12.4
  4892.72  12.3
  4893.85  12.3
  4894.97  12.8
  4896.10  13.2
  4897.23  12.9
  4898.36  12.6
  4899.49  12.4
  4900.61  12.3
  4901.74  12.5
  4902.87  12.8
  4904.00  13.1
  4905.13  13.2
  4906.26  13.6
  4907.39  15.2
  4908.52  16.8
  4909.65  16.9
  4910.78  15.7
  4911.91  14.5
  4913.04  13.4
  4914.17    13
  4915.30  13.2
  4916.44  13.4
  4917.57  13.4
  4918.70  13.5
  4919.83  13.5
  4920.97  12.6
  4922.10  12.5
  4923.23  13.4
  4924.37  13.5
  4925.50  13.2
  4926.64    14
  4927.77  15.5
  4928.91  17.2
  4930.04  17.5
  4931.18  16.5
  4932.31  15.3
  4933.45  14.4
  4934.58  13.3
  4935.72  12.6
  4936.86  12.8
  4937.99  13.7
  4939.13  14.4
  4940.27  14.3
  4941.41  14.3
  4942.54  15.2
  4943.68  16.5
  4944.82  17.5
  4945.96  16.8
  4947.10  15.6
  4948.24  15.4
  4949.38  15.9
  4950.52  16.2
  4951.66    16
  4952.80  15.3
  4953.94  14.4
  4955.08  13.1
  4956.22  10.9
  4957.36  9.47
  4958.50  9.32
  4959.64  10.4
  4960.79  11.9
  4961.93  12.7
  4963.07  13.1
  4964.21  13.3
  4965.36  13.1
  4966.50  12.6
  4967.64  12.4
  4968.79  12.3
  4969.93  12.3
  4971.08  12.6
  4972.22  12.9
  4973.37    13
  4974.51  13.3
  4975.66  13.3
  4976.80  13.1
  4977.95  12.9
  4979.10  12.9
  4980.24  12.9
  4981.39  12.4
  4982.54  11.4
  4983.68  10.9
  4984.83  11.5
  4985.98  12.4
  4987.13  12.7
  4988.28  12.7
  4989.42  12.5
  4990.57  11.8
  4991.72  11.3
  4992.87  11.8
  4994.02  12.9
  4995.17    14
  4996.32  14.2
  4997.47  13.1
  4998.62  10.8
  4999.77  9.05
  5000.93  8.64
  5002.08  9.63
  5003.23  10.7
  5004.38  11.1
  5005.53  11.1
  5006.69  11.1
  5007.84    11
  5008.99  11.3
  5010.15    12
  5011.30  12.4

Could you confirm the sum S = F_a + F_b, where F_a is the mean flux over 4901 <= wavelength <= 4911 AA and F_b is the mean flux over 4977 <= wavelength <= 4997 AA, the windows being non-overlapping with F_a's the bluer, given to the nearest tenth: 26.8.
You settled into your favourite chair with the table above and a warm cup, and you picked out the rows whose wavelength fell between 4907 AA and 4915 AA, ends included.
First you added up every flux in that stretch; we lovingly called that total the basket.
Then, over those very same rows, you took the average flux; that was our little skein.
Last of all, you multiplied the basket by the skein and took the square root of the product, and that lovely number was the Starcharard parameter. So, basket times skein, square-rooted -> 40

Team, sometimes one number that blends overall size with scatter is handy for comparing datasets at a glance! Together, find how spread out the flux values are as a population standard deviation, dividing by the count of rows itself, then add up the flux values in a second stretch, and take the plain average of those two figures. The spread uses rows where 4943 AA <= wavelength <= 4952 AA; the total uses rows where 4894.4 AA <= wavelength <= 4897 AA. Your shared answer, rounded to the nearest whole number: 13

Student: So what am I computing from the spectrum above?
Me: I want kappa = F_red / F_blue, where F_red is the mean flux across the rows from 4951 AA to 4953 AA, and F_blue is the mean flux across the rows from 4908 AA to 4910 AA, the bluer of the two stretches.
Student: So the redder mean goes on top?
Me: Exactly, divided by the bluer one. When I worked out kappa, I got 0.93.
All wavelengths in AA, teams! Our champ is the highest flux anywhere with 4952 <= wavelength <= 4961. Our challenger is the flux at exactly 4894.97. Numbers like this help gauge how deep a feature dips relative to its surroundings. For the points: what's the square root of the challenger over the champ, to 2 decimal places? 0.91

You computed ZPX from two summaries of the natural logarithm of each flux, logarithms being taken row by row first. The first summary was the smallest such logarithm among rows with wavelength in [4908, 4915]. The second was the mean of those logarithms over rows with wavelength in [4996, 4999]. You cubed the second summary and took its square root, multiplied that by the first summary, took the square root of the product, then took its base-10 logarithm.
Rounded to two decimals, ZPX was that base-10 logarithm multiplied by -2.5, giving -1.27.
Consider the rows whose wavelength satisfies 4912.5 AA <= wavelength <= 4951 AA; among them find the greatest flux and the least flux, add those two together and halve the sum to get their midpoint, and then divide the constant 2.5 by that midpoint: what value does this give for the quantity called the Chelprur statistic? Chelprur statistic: 0.17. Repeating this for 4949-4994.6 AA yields 0.20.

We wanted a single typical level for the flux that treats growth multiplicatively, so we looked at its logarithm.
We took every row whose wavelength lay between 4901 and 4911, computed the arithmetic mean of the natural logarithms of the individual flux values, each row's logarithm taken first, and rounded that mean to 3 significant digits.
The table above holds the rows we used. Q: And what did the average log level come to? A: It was 2.66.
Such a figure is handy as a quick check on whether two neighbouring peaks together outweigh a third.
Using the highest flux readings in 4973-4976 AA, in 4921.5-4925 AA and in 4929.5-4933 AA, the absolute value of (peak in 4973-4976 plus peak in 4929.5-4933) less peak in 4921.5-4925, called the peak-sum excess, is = 17.3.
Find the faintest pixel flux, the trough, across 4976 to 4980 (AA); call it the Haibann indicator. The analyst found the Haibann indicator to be 12.9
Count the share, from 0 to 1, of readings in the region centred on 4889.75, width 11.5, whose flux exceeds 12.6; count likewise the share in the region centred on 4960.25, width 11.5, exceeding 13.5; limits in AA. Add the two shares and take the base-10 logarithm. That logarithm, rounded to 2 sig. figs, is -1.0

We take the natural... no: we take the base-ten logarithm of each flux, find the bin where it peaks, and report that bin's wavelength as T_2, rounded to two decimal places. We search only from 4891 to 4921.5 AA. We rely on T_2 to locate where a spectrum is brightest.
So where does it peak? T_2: 4909.65 AA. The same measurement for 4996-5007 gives 4996.32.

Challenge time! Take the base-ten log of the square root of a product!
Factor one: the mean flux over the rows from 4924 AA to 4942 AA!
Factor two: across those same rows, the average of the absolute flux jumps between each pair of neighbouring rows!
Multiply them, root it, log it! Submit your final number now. 0.522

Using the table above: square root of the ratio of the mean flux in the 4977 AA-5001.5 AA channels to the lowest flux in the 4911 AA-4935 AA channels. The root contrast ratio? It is 0.98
